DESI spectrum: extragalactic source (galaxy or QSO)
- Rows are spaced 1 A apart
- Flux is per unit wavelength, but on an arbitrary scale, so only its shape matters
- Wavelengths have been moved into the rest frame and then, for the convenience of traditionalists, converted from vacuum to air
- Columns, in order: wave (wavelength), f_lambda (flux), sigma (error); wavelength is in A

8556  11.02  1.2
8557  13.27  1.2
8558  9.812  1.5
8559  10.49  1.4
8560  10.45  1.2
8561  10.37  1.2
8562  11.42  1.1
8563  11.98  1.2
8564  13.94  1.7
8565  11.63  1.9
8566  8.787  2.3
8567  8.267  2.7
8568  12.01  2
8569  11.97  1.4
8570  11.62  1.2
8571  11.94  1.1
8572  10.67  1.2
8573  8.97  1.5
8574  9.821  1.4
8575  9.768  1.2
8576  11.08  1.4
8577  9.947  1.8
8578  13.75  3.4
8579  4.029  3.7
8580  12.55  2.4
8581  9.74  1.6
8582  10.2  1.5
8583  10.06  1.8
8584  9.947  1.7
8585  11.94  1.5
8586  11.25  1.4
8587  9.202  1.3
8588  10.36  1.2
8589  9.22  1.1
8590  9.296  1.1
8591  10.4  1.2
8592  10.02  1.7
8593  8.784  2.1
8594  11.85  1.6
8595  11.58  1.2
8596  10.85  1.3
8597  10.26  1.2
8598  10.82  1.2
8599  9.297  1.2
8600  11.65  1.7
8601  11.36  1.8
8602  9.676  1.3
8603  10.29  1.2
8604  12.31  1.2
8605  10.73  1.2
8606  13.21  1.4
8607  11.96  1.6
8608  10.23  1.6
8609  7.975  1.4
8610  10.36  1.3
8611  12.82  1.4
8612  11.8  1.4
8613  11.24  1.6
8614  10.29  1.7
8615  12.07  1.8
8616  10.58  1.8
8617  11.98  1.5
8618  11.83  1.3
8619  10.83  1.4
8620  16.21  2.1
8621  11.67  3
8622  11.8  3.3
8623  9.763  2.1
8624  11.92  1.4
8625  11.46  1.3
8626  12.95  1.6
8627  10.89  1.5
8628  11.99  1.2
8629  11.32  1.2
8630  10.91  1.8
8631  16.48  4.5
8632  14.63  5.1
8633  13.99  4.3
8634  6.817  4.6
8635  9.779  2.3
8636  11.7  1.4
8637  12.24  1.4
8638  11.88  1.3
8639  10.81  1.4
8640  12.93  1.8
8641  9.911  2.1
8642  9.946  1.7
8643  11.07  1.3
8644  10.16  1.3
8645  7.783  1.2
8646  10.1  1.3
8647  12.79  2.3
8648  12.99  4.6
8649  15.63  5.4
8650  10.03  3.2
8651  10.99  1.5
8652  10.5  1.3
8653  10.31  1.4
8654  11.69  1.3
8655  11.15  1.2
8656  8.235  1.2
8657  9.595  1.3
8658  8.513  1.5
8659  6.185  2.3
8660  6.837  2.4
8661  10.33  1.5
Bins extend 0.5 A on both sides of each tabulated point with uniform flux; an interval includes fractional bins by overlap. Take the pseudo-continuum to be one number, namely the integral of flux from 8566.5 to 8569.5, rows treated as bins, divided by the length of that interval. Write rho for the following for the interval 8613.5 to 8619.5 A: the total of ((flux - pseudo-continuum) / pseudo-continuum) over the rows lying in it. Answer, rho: 0.3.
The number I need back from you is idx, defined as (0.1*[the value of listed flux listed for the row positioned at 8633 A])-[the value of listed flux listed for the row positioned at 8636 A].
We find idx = -10.3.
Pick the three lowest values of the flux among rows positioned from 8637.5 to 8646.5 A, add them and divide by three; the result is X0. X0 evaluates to 9.2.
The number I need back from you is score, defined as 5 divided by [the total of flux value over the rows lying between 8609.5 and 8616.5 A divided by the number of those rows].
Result 0.44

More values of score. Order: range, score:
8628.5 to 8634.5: 0.40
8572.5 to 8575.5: 0.53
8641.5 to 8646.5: 0.51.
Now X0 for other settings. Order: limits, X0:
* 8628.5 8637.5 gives 9.2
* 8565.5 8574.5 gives 8.7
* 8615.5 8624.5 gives 10.4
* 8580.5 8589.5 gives 9.4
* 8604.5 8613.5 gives 9.5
